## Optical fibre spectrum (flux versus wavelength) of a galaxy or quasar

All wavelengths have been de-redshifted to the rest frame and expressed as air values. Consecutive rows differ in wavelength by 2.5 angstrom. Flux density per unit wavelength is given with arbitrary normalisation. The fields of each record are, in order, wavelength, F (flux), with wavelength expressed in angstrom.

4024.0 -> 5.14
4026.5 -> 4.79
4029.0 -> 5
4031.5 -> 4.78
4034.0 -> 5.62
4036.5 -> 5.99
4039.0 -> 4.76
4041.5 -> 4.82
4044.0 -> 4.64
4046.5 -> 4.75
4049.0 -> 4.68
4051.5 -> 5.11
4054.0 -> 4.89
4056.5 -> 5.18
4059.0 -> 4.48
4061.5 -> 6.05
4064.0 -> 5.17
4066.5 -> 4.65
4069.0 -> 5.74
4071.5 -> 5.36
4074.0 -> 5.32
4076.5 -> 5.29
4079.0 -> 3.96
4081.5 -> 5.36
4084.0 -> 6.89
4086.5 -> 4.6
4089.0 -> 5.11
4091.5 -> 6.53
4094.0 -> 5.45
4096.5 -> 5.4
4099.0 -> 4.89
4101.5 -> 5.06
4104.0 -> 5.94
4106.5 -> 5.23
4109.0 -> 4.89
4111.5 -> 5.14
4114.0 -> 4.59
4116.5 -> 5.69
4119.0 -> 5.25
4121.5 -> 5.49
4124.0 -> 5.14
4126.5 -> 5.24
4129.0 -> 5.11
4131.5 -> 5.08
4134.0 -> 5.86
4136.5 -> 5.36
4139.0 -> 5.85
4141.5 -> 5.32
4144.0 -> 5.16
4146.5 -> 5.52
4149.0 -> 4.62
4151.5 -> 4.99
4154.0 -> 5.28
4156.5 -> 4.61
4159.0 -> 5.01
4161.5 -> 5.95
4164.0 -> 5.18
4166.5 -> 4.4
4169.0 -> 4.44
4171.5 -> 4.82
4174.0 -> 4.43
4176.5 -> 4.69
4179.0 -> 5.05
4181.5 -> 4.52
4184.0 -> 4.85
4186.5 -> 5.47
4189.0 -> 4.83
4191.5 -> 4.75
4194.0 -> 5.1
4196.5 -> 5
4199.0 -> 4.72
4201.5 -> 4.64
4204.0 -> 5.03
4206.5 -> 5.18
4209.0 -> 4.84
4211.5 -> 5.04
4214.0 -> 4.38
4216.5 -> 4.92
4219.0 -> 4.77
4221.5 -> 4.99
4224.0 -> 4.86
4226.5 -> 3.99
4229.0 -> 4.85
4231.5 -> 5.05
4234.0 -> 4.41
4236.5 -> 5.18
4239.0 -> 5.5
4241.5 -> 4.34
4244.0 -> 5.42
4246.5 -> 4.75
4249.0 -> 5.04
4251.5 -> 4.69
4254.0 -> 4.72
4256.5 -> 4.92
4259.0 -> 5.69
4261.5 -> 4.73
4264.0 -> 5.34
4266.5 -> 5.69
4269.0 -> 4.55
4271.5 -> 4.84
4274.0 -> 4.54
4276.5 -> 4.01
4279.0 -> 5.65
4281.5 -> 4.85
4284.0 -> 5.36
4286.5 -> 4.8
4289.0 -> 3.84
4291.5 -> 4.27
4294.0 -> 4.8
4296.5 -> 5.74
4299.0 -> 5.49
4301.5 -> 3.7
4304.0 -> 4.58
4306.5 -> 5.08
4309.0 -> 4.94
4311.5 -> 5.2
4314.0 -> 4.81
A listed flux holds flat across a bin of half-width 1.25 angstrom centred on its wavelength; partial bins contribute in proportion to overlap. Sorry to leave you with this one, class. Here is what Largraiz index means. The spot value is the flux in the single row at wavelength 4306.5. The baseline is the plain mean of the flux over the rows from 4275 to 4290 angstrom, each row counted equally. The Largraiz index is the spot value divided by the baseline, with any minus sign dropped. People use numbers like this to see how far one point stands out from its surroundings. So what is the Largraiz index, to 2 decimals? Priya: 1.07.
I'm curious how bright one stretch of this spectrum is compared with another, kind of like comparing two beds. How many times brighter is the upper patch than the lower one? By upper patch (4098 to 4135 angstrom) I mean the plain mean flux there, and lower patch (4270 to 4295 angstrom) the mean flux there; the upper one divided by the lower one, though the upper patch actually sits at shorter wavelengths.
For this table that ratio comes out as 1.12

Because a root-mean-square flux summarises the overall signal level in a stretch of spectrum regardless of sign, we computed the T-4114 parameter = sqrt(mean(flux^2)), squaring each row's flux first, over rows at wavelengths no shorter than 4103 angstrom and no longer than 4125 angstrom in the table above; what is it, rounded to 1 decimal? 5.3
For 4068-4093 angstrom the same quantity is 5.5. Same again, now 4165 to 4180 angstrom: 4.6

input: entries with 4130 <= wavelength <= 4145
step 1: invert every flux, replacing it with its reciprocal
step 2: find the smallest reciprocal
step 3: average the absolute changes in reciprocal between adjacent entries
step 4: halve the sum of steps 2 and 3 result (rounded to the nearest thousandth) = 0.093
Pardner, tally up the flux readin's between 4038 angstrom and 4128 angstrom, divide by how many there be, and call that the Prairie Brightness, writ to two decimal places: 5.19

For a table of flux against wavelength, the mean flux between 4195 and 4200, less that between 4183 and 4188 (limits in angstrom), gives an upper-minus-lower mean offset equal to -0.3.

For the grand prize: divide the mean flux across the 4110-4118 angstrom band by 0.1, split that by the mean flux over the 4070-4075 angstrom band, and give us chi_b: 9.6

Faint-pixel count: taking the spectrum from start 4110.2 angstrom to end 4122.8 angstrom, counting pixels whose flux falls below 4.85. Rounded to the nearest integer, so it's 1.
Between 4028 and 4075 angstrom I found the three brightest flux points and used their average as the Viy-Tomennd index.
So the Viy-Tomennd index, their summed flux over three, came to 5.93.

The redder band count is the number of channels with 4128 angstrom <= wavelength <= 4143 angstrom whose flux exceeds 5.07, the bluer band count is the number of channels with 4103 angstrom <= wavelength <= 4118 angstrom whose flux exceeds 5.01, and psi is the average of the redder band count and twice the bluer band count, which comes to 7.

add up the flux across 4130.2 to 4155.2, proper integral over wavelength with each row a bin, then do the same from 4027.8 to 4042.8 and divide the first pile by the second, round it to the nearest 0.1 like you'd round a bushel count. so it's 1.7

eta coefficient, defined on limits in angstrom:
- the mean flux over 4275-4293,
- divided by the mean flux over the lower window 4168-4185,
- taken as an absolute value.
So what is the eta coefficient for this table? 1.00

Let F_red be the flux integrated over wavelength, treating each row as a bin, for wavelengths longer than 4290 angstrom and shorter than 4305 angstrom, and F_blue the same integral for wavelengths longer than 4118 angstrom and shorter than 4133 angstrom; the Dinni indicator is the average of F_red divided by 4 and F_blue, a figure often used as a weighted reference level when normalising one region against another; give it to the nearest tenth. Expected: 48.1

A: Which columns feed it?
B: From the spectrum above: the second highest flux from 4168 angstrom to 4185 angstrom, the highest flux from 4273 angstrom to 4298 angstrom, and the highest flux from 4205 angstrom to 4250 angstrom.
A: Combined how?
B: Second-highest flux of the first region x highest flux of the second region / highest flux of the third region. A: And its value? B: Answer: 5.1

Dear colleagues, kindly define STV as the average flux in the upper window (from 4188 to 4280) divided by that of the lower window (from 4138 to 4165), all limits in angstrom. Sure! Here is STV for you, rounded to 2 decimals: 0.94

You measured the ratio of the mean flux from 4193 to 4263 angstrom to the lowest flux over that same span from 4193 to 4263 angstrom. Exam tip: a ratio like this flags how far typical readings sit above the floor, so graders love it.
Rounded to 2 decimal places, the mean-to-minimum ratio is 1.22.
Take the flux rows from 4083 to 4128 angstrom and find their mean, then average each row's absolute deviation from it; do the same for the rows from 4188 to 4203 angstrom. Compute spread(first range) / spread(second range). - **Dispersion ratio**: 3.1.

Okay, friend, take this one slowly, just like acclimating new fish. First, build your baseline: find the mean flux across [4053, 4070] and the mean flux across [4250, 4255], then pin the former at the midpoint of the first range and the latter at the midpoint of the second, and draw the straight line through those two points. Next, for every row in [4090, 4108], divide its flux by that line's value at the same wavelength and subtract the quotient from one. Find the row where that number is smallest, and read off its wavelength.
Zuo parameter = 4091.5 angstrom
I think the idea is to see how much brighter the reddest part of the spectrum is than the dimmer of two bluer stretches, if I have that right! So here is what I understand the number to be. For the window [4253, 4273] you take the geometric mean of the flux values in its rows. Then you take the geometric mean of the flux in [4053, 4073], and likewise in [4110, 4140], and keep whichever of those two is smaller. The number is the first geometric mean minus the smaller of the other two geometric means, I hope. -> -0.12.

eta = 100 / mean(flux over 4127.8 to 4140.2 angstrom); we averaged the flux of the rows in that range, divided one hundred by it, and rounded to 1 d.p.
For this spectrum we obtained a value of 18.3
